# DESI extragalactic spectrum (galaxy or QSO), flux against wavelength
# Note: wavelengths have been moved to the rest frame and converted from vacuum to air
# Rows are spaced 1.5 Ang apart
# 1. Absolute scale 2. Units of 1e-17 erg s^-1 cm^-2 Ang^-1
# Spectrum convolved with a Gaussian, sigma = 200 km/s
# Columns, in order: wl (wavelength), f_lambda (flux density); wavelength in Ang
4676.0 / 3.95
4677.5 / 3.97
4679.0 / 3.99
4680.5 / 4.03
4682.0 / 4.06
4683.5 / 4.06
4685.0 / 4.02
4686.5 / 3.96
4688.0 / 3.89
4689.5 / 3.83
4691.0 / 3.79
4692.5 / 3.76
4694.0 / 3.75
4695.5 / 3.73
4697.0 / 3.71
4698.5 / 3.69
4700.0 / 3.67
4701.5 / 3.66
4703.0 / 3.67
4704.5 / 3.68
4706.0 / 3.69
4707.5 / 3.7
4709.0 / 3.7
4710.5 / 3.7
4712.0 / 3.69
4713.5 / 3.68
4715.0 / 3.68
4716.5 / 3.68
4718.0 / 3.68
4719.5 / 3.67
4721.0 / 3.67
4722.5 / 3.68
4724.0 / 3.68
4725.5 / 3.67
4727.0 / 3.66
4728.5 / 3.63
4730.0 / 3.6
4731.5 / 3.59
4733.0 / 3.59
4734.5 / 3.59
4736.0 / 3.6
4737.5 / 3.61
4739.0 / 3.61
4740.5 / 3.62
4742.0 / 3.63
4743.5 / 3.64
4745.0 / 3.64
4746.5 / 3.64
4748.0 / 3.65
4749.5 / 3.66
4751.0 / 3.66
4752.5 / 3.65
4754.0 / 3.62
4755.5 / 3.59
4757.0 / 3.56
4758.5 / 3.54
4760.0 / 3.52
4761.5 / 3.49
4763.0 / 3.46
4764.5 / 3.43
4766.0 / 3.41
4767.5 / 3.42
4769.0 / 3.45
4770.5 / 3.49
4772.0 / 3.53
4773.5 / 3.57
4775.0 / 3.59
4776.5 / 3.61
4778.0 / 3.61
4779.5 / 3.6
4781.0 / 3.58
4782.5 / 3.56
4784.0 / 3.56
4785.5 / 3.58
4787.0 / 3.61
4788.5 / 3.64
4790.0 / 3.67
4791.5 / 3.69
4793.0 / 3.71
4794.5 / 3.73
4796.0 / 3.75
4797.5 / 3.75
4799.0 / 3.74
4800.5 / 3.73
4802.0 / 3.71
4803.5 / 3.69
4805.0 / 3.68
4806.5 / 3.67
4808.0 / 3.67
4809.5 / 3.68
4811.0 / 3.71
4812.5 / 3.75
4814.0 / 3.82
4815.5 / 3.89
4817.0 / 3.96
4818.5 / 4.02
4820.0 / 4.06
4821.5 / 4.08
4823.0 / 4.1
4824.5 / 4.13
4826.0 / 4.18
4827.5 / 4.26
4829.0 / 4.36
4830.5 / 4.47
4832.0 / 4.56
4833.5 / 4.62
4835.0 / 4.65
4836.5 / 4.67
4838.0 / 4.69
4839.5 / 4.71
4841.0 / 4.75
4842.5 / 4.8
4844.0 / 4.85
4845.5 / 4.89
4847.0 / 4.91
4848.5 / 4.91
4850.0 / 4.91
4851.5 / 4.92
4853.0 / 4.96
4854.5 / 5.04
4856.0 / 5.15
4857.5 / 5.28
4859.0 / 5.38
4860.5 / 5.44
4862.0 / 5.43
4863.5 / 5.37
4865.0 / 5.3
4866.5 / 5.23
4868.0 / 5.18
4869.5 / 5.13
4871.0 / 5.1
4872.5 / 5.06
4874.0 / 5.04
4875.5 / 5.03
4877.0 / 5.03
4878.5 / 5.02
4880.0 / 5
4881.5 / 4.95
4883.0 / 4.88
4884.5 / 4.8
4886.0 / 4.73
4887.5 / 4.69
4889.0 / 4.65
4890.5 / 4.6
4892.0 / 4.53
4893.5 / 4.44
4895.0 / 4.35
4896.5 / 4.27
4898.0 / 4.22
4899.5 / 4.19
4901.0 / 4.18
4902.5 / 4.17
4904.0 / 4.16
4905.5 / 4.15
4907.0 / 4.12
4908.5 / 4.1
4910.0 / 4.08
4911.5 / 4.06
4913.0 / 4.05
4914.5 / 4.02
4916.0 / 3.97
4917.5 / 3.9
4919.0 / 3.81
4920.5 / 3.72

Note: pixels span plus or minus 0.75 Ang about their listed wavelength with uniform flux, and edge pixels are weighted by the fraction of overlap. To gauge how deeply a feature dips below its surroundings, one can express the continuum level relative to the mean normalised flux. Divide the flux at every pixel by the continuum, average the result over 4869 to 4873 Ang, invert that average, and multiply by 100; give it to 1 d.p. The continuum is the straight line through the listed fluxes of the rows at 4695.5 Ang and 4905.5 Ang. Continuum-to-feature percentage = 80.1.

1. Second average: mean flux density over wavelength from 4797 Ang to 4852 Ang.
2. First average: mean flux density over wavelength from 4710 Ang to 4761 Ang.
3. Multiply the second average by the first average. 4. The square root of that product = 3.93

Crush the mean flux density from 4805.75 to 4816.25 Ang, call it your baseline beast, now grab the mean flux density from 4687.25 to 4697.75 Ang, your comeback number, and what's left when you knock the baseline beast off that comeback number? 0.04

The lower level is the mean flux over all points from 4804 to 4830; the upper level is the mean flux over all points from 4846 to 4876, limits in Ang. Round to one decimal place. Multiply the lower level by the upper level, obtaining 20.3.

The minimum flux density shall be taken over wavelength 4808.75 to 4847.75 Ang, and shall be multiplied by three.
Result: 11.0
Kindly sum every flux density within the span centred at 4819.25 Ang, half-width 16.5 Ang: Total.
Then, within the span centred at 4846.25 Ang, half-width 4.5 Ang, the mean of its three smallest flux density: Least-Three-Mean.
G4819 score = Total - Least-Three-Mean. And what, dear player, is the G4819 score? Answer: 84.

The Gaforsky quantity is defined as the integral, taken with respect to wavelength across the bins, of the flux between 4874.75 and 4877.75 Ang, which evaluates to 15.1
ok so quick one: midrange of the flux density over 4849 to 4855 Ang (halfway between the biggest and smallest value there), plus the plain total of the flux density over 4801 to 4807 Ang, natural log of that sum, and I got 2.98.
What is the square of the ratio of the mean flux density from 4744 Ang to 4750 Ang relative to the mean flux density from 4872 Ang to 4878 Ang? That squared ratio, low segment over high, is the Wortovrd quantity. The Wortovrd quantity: 0.524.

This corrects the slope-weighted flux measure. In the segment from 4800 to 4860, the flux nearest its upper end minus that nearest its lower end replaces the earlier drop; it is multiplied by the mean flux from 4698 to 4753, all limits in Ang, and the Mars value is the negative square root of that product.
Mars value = -2.5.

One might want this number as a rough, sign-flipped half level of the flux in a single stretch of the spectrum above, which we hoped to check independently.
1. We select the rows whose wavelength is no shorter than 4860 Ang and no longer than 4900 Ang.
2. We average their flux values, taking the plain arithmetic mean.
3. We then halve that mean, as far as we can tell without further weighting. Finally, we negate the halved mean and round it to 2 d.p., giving -2.44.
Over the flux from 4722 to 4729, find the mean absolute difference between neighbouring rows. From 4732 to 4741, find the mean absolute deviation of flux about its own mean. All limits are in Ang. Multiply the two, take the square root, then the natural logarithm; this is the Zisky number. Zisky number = -4.5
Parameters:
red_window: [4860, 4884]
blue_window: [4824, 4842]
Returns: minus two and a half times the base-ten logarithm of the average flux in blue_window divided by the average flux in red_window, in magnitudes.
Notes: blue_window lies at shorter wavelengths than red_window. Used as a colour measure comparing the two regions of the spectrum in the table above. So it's 0.14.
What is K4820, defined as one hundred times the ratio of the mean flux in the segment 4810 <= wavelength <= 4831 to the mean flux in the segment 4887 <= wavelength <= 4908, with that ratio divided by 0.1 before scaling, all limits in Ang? 935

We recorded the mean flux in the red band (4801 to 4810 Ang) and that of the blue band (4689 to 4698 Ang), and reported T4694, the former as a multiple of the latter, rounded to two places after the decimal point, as 0.98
